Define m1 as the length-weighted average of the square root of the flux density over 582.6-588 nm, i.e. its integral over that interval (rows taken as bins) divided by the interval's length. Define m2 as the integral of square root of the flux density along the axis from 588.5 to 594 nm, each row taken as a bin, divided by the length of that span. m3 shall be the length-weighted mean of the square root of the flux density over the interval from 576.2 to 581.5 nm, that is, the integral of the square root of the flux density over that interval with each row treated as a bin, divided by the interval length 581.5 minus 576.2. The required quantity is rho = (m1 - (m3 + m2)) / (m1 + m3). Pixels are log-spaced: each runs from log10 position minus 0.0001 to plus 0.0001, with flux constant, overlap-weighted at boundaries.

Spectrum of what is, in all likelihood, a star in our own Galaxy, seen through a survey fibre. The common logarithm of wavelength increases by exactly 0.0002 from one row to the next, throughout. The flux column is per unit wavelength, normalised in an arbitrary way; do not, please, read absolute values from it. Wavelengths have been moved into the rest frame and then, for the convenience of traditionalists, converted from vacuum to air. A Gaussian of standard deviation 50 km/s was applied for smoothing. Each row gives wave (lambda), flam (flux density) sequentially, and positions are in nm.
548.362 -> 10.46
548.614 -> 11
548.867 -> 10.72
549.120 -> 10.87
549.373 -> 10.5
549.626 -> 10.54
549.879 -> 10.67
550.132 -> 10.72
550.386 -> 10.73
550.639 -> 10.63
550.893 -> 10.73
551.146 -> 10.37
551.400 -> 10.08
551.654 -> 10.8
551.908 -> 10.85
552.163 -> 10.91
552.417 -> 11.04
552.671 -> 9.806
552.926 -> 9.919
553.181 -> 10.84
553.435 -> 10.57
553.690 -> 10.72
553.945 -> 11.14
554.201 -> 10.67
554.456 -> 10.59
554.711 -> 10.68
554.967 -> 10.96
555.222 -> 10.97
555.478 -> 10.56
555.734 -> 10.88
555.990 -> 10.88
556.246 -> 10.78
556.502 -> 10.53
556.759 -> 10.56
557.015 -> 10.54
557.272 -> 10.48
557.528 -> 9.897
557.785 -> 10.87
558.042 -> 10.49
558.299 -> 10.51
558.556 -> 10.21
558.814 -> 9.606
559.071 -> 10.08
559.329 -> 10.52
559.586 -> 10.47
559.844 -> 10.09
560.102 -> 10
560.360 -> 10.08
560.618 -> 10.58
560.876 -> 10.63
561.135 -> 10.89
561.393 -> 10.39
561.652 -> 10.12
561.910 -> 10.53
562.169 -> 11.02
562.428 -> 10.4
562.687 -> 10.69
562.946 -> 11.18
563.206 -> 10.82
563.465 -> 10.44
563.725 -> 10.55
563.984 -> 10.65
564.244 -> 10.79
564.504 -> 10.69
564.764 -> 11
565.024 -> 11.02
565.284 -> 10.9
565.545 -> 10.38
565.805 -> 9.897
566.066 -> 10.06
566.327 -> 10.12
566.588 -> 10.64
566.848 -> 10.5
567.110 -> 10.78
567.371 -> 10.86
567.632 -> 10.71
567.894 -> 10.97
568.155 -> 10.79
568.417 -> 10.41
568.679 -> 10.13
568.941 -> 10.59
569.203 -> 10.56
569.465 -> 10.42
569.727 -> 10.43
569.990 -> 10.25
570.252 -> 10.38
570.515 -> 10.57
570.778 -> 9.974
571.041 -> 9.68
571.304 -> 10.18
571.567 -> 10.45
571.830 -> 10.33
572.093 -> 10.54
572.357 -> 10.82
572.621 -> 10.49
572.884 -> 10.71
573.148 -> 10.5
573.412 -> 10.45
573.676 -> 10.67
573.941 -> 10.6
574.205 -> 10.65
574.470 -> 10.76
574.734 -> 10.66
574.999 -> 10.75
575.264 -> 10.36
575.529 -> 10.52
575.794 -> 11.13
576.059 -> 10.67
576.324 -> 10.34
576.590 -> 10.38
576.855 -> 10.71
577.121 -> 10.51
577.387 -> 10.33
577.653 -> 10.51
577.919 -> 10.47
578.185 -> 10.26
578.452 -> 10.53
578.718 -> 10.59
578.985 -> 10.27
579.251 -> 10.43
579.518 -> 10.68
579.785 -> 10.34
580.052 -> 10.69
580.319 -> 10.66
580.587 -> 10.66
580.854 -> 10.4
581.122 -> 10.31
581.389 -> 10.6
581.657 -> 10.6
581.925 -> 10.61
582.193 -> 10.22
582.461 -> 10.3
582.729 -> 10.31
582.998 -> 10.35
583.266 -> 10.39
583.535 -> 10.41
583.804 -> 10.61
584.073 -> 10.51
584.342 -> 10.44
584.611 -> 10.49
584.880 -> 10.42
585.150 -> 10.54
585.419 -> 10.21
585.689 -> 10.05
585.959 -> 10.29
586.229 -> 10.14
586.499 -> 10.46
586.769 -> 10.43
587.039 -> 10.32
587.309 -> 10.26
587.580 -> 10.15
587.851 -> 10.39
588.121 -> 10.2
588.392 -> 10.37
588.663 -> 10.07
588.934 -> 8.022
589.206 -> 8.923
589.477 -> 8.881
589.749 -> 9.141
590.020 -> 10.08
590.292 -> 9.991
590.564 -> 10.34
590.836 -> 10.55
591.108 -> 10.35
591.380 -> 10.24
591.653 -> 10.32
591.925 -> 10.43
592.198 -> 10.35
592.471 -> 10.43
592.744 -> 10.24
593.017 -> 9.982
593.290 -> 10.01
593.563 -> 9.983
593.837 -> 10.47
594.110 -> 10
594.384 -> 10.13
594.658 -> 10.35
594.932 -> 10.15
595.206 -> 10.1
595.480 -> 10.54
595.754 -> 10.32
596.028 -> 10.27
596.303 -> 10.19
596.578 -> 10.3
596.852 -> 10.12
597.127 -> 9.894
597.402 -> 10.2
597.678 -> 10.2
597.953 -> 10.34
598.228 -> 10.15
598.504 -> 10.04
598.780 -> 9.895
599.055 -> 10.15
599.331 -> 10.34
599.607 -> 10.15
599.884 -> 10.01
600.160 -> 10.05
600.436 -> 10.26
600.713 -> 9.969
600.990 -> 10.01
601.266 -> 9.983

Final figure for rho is -0.491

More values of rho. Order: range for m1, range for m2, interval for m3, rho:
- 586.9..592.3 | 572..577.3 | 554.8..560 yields -0.522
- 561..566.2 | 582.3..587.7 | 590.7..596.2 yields -0.489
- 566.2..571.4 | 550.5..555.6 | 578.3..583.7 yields -0.505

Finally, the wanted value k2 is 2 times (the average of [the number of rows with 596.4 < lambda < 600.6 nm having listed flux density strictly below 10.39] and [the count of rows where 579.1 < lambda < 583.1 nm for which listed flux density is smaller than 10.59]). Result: 23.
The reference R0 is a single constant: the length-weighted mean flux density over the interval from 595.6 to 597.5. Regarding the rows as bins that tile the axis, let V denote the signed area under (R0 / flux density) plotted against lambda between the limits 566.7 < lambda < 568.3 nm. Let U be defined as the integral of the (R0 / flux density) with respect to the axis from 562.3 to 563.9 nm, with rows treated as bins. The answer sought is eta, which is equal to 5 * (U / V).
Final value 5.04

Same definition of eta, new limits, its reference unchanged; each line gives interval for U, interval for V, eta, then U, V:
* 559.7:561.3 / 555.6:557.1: 5.50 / 1.57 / 1.43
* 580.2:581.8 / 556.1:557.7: 4.97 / 1.55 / 1.56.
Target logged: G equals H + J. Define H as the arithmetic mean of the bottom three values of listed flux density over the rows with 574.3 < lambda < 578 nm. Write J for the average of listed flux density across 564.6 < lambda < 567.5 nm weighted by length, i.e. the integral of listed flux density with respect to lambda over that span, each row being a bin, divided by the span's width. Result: 20.9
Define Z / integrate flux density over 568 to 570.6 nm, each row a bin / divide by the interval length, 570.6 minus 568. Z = 10.5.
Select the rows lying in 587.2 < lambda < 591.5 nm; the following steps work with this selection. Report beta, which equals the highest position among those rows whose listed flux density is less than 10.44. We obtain 591.380 nm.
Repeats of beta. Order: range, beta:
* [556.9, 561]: 560.360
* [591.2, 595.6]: 595.206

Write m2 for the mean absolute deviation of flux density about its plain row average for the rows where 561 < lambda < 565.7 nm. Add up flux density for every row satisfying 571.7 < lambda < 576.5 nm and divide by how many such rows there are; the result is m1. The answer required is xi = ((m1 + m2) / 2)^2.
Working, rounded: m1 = 10.6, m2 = 0.231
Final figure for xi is 29.4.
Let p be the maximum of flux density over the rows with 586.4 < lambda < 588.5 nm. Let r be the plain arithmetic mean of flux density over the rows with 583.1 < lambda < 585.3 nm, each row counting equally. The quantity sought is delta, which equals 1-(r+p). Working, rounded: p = 10.46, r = 10.5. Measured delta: -19.94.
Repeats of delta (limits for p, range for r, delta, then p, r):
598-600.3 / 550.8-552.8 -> -19.91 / 10.34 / 10.6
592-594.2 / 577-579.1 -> -19.90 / 10.47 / 10.4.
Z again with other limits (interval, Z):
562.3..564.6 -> 10.7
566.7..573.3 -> 10.5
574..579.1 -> 10.5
